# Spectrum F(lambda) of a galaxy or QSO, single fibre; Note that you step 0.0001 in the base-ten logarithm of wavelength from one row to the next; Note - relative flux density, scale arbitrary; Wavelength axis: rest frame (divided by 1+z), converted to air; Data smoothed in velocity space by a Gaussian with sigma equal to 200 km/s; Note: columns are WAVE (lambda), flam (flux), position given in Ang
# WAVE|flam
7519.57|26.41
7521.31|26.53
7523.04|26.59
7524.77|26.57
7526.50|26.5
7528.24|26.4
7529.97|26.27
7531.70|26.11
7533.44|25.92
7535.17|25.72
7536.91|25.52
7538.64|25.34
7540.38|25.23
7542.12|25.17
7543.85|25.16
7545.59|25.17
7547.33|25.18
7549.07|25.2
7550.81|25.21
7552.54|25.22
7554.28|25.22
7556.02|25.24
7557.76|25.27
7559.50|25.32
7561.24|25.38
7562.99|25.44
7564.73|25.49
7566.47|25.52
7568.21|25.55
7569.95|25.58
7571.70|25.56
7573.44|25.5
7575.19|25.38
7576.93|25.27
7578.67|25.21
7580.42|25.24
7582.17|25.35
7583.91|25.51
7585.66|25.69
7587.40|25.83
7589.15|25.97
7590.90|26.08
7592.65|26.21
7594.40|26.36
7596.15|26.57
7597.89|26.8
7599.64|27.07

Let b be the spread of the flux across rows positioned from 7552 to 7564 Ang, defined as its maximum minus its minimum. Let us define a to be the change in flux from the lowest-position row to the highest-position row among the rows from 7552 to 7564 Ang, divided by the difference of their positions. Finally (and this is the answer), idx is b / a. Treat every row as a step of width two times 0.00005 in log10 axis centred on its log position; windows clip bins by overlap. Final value 10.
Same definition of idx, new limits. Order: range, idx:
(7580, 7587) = 5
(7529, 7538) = -7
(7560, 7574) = 20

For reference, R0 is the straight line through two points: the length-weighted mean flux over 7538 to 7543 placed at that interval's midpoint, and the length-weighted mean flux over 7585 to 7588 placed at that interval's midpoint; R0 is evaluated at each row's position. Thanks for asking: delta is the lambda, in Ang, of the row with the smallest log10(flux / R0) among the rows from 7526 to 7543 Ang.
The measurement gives 7542.12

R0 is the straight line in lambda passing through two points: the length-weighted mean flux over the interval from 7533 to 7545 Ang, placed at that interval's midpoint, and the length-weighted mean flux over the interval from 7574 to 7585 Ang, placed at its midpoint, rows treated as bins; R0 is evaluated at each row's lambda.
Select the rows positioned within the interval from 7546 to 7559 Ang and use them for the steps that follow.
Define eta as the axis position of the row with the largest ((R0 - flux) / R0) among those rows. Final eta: 7547.33 Ang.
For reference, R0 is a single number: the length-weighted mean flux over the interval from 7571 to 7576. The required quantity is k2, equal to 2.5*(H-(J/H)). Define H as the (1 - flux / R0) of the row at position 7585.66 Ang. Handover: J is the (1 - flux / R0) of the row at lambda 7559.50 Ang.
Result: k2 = 2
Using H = -0.009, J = 0.006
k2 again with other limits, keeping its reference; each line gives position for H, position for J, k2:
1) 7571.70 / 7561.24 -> 2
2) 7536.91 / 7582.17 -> 5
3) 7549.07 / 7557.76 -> -2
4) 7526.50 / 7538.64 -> 0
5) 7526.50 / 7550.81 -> 1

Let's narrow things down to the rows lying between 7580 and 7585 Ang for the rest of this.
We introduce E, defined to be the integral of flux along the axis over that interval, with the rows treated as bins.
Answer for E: 127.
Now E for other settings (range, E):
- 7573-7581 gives 202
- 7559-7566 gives 178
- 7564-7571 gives 179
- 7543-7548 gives 126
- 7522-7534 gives 316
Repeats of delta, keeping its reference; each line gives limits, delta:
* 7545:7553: 7552.54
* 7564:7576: 7575.19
